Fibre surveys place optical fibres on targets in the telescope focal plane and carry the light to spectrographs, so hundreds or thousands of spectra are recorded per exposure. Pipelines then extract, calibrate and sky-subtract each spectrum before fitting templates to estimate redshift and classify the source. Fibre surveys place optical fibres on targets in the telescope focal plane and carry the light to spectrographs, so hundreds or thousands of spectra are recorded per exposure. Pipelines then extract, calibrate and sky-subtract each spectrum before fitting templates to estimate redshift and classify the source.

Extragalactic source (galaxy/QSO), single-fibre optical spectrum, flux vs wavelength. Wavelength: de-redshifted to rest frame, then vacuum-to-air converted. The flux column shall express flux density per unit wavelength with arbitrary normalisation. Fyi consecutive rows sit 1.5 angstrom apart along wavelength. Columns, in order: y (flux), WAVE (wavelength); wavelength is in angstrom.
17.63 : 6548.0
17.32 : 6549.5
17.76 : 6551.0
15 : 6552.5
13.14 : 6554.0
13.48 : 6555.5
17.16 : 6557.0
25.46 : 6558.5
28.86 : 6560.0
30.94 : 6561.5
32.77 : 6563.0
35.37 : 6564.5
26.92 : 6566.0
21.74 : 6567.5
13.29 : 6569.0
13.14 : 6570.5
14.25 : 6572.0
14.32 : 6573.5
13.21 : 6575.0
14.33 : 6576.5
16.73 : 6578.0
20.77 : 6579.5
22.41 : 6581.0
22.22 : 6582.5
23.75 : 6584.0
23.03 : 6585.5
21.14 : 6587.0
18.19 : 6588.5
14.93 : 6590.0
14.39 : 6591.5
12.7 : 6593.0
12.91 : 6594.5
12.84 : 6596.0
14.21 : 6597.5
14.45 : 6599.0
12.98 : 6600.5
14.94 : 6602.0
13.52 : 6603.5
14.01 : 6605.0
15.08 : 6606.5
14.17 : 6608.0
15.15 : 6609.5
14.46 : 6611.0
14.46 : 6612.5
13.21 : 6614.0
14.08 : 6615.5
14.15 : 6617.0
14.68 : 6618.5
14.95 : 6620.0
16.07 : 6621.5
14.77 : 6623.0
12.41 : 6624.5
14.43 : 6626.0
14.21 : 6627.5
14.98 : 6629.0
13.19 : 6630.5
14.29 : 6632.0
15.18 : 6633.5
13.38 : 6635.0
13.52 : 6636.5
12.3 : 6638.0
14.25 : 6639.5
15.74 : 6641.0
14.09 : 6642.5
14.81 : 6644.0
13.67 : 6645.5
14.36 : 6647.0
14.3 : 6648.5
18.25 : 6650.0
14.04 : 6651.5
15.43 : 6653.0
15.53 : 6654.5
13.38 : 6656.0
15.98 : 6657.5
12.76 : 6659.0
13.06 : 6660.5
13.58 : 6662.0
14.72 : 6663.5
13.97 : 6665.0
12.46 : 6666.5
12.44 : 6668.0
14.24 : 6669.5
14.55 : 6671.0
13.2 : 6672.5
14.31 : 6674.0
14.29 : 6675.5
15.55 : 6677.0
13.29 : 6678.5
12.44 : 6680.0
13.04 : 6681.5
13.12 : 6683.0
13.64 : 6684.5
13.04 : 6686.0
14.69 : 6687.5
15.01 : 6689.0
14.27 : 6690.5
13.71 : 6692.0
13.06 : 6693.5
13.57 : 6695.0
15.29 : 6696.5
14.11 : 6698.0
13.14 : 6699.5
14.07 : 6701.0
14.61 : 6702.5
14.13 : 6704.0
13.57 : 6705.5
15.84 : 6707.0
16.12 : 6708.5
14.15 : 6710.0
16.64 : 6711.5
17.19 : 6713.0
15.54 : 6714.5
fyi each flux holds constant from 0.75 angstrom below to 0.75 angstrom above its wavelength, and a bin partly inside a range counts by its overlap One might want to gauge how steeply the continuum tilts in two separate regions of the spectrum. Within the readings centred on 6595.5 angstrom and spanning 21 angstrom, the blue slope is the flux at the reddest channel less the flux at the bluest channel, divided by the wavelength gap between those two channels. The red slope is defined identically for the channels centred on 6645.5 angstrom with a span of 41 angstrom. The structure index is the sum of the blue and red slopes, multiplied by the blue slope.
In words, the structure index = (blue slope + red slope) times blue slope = 0.22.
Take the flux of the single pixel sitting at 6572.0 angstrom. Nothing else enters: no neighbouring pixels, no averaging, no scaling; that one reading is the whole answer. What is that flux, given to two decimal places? 14.25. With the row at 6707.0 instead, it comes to 15.84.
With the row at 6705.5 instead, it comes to 13.57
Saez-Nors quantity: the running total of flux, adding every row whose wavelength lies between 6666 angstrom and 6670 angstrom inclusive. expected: 39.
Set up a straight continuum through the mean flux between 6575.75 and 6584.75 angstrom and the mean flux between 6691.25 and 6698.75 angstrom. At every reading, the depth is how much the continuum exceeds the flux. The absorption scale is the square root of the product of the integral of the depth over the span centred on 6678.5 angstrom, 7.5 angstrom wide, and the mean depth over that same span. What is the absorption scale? 3.0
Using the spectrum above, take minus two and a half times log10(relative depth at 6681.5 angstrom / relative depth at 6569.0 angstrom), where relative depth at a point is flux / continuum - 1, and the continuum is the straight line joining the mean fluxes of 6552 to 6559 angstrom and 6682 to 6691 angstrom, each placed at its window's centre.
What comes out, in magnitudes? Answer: 1.1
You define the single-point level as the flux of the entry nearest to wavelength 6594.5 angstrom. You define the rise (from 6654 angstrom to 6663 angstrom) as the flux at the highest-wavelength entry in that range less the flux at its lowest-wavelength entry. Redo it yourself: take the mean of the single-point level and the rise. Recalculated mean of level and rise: 5.5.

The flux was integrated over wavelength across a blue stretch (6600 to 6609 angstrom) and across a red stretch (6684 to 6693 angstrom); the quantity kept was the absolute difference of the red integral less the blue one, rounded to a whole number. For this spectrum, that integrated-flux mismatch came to 1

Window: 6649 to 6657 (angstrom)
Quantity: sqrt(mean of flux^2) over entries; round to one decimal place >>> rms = 15.4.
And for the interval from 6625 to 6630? 14.5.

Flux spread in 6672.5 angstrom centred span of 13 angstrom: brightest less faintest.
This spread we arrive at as 3.1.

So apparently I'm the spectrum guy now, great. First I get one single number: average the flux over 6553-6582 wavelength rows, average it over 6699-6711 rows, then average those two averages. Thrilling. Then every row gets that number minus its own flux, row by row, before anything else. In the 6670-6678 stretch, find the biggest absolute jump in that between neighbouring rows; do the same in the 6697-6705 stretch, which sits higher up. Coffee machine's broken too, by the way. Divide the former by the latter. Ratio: 1.39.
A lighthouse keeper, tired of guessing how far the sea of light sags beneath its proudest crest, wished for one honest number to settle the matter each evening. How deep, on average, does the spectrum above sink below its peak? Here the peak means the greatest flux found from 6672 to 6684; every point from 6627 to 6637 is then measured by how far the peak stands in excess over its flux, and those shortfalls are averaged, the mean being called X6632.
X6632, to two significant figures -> 1.4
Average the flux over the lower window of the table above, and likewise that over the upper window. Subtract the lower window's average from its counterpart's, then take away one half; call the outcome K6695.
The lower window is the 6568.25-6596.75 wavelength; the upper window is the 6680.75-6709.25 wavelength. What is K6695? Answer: -3.2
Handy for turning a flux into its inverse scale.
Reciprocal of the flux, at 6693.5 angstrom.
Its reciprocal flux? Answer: 0.077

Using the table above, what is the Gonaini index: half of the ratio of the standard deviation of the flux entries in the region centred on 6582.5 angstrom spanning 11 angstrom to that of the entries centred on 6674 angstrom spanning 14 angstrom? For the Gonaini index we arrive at 1.1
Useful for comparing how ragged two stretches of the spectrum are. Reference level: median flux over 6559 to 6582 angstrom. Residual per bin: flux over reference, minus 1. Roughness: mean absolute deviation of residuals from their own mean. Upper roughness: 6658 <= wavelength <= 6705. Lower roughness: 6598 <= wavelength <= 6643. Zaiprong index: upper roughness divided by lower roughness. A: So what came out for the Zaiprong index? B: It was 1.1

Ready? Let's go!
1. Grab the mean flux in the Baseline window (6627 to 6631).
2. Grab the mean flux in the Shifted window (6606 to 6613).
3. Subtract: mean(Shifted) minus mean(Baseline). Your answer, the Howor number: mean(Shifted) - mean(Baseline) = 0.5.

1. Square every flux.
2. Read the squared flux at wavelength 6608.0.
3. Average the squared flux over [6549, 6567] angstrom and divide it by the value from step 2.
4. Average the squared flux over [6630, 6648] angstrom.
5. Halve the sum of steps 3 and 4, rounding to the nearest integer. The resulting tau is 101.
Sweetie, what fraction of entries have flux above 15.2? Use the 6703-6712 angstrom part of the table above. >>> 0.50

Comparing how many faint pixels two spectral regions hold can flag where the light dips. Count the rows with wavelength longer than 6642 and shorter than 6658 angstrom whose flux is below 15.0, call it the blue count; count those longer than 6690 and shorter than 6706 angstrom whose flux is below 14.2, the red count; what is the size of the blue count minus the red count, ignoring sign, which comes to 1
